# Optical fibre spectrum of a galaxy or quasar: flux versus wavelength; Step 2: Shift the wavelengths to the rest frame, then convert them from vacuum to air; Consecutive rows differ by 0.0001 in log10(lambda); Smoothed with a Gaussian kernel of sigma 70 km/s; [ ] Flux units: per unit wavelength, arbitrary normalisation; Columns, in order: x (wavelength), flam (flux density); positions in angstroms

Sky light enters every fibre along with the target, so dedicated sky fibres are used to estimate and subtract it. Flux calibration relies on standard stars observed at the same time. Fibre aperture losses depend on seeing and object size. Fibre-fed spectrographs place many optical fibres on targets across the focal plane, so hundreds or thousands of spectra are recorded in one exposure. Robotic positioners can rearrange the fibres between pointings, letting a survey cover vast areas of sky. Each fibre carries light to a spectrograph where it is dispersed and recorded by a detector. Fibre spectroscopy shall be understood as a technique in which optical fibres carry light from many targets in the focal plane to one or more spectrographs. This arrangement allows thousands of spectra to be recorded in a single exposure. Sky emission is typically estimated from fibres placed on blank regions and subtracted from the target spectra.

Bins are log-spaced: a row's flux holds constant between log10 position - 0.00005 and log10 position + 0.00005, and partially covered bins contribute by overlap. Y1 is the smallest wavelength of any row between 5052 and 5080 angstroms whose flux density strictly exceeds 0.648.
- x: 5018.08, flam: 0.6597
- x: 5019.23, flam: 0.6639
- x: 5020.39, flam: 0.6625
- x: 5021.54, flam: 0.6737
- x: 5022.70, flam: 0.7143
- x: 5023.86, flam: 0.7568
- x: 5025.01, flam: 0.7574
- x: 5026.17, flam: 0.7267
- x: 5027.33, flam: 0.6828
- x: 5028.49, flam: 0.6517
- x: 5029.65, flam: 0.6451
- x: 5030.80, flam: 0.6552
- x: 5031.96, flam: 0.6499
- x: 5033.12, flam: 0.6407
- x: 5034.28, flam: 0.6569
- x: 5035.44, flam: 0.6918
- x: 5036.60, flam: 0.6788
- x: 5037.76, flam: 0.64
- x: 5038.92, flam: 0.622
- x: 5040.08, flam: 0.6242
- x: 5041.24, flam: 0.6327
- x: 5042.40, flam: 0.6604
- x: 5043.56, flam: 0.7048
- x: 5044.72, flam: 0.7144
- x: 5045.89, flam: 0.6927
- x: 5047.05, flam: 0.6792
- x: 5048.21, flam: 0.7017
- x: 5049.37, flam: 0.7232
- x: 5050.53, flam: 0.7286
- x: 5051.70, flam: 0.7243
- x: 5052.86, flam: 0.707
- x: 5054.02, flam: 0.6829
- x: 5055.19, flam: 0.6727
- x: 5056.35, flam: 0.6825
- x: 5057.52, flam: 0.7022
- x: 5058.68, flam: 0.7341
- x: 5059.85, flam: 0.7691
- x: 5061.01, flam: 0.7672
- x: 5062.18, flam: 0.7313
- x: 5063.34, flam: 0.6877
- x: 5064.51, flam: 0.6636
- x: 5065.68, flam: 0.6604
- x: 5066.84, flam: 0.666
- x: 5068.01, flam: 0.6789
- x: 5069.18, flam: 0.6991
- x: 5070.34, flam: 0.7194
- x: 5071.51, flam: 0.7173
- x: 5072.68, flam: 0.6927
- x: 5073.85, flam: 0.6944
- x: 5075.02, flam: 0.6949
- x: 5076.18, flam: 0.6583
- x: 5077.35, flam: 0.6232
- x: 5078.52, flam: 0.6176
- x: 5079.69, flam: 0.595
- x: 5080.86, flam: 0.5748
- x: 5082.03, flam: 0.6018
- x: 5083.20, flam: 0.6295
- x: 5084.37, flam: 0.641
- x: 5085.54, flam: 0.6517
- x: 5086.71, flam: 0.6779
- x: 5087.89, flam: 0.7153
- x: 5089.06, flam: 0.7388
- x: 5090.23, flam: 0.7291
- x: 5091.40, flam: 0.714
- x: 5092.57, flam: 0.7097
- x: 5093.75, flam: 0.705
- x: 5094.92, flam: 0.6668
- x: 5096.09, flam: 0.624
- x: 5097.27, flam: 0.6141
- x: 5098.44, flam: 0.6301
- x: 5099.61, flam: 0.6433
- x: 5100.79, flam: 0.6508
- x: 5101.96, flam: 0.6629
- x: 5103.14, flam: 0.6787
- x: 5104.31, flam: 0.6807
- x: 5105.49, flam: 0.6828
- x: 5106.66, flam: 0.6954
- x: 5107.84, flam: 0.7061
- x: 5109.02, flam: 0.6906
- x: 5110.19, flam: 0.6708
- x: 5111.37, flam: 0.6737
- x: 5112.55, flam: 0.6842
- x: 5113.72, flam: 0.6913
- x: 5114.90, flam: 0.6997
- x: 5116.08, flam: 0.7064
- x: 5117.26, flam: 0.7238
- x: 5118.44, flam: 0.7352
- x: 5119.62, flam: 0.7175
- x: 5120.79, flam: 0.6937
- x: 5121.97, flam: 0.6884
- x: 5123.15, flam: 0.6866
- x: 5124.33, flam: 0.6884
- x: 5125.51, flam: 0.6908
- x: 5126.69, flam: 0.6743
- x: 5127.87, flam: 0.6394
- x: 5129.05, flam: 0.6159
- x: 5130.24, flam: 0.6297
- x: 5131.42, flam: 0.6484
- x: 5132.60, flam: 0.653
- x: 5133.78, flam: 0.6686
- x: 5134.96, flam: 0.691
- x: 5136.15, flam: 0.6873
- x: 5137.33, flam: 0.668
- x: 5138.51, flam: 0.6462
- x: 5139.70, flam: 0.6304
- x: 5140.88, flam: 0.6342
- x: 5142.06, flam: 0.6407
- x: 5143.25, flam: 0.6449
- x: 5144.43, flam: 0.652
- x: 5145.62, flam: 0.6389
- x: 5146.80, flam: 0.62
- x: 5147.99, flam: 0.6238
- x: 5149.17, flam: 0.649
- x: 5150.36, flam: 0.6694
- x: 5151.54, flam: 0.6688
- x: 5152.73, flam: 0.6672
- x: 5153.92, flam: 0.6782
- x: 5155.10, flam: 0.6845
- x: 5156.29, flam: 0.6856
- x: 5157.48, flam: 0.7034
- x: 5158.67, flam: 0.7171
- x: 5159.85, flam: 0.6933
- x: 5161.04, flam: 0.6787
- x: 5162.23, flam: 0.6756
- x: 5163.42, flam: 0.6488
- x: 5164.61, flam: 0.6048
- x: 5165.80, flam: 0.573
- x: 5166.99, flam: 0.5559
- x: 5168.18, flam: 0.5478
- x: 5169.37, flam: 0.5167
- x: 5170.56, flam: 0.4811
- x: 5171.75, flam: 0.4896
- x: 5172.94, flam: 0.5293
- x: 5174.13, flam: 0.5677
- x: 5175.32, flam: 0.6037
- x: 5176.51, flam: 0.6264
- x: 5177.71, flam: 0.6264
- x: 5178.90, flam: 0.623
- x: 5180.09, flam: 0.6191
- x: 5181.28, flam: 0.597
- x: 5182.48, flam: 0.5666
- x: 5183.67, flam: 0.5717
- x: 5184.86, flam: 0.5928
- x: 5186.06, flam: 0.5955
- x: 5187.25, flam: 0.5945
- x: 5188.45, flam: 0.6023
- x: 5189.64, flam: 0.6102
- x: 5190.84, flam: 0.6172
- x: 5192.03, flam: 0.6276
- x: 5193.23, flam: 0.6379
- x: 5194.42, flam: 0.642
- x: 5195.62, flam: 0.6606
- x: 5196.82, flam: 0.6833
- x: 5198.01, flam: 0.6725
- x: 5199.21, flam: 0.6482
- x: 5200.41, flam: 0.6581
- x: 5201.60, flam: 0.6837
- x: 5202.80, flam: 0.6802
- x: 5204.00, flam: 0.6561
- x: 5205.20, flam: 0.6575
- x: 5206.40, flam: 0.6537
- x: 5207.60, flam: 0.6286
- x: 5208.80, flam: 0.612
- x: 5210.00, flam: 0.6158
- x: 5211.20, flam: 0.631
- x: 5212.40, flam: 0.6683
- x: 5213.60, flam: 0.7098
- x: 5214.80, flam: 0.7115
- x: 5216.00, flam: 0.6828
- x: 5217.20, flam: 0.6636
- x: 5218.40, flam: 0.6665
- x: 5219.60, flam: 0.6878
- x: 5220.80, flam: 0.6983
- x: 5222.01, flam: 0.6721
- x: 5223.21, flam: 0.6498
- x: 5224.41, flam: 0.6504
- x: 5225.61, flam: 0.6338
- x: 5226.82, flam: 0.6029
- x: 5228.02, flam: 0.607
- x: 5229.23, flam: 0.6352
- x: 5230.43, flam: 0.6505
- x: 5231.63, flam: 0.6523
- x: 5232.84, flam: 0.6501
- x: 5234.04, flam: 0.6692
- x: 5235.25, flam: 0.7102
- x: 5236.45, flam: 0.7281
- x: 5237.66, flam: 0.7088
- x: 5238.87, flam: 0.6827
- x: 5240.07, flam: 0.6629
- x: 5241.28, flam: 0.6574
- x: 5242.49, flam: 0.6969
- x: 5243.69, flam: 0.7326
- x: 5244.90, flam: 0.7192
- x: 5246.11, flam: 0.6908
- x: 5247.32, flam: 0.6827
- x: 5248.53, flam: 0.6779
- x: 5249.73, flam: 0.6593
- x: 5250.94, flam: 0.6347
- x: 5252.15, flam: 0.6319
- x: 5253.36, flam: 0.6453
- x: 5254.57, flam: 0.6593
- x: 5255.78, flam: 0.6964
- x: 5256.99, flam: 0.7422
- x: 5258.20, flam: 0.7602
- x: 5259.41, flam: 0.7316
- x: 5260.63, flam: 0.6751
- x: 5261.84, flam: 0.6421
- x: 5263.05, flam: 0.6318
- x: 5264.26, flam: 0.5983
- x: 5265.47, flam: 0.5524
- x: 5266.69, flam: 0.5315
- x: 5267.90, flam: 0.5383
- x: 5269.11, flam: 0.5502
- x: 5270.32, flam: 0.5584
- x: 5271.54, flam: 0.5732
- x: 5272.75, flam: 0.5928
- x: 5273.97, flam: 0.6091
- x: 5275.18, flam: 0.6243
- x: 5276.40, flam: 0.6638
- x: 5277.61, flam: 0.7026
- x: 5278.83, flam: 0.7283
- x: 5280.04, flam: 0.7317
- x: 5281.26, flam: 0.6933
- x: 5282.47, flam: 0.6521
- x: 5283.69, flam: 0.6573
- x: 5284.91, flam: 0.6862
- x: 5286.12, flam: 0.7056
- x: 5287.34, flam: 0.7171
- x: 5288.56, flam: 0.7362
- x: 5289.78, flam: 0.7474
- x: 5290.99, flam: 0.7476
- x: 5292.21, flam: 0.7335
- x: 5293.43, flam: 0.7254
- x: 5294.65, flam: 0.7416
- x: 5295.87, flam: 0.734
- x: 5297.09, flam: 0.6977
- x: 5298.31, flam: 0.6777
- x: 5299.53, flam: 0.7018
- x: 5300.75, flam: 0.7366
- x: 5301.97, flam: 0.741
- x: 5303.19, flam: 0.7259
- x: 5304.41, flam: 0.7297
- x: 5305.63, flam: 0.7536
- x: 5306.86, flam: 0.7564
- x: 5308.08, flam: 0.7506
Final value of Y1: 5052.86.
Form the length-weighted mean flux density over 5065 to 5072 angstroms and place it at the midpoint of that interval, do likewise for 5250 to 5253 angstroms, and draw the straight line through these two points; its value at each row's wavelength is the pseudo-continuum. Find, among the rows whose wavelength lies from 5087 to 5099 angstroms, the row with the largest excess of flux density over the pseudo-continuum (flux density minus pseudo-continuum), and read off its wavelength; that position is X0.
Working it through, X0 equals 5089.06 angstroms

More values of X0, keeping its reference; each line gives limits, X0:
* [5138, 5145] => 5144.43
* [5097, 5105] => 5104.31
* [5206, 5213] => 5212.40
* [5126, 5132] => 5126.69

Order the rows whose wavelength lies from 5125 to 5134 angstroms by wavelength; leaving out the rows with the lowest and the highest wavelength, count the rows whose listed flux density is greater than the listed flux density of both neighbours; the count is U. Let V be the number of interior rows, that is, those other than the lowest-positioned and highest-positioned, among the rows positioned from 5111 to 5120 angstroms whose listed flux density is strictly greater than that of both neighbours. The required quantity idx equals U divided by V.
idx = 0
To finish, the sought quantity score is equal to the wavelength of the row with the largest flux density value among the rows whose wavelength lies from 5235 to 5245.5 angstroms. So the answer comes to 5243.69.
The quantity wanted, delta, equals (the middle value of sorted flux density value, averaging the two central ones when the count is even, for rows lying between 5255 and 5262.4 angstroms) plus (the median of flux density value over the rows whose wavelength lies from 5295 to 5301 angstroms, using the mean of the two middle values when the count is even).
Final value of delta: 1.42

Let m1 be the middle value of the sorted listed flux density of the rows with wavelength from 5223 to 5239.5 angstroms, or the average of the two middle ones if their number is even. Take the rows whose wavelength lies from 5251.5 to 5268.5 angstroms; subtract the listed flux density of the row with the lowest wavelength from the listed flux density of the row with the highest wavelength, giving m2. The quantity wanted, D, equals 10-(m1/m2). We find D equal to 17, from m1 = 0.650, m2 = -0.09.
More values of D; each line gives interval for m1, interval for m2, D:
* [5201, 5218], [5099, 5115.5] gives -2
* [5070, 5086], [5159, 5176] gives 17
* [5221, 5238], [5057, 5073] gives 78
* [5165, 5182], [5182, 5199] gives 5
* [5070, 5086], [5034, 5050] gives 0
